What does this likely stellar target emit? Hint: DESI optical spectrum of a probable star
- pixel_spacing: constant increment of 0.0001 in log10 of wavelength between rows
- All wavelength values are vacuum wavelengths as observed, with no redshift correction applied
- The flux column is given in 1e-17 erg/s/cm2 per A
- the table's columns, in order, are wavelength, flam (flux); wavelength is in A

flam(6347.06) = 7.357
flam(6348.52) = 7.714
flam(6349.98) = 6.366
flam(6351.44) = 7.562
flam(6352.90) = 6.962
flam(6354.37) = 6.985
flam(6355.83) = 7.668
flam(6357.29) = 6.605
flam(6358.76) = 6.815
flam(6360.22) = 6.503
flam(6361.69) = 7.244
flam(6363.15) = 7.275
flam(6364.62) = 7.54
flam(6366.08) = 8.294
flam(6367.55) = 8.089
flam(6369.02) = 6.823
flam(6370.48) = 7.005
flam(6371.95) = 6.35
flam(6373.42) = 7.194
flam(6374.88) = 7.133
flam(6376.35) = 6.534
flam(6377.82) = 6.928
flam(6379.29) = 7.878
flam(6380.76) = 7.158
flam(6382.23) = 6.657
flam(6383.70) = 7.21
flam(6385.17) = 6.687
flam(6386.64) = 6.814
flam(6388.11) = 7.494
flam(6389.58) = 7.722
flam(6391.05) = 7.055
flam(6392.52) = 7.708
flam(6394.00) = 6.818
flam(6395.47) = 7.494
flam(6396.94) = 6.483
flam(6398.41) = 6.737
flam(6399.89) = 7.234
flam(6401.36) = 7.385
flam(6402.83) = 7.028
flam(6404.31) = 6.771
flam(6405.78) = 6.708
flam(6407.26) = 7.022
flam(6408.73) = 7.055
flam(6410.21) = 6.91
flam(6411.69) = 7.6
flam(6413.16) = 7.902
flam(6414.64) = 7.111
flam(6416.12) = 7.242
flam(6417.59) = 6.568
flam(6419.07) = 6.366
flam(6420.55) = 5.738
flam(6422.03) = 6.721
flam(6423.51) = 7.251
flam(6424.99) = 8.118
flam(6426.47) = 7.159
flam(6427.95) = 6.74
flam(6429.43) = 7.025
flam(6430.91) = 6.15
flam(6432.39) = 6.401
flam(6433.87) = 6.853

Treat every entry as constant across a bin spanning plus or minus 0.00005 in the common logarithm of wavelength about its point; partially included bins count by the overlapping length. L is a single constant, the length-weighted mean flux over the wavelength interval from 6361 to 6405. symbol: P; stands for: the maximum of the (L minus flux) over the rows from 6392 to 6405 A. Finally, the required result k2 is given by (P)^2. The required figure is 0.46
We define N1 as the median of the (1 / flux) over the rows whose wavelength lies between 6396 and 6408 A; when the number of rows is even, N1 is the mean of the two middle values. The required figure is 0.145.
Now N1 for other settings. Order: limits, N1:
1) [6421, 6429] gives 0.140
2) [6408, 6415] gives 0.141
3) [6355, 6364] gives 0.142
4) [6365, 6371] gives 0.133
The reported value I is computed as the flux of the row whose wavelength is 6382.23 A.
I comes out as 6.657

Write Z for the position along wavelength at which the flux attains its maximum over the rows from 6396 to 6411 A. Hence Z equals 6401.36 A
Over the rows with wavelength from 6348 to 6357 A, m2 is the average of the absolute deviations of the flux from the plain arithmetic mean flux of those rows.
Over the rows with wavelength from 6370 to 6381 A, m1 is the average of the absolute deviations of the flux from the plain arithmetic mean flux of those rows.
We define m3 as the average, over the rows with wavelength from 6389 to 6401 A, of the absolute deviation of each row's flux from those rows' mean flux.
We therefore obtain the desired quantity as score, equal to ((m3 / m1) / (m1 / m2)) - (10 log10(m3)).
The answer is 5.8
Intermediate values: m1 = 0.32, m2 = 0.44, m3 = 0.38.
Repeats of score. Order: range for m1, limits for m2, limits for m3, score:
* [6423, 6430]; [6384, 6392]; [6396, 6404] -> 6.3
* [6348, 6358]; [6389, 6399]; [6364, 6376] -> 4.0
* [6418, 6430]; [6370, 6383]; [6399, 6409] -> 8.0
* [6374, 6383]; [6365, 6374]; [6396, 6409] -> 7.5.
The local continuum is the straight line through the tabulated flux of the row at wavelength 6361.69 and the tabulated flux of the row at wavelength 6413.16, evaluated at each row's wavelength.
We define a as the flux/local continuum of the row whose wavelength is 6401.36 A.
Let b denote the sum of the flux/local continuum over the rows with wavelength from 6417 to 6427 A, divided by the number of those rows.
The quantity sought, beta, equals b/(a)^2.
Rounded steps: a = 0.95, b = 0.85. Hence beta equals 0.9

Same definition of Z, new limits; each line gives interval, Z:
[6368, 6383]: 6379.29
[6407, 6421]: 6413.16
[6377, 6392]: 6379.29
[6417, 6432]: 6424.99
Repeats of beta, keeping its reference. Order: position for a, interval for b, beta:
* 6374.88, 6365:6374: 1.1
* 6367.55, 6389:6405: 0.8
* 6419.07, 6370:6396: 1.5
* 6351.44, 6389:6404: 0.8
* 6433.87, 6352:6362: 1.4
